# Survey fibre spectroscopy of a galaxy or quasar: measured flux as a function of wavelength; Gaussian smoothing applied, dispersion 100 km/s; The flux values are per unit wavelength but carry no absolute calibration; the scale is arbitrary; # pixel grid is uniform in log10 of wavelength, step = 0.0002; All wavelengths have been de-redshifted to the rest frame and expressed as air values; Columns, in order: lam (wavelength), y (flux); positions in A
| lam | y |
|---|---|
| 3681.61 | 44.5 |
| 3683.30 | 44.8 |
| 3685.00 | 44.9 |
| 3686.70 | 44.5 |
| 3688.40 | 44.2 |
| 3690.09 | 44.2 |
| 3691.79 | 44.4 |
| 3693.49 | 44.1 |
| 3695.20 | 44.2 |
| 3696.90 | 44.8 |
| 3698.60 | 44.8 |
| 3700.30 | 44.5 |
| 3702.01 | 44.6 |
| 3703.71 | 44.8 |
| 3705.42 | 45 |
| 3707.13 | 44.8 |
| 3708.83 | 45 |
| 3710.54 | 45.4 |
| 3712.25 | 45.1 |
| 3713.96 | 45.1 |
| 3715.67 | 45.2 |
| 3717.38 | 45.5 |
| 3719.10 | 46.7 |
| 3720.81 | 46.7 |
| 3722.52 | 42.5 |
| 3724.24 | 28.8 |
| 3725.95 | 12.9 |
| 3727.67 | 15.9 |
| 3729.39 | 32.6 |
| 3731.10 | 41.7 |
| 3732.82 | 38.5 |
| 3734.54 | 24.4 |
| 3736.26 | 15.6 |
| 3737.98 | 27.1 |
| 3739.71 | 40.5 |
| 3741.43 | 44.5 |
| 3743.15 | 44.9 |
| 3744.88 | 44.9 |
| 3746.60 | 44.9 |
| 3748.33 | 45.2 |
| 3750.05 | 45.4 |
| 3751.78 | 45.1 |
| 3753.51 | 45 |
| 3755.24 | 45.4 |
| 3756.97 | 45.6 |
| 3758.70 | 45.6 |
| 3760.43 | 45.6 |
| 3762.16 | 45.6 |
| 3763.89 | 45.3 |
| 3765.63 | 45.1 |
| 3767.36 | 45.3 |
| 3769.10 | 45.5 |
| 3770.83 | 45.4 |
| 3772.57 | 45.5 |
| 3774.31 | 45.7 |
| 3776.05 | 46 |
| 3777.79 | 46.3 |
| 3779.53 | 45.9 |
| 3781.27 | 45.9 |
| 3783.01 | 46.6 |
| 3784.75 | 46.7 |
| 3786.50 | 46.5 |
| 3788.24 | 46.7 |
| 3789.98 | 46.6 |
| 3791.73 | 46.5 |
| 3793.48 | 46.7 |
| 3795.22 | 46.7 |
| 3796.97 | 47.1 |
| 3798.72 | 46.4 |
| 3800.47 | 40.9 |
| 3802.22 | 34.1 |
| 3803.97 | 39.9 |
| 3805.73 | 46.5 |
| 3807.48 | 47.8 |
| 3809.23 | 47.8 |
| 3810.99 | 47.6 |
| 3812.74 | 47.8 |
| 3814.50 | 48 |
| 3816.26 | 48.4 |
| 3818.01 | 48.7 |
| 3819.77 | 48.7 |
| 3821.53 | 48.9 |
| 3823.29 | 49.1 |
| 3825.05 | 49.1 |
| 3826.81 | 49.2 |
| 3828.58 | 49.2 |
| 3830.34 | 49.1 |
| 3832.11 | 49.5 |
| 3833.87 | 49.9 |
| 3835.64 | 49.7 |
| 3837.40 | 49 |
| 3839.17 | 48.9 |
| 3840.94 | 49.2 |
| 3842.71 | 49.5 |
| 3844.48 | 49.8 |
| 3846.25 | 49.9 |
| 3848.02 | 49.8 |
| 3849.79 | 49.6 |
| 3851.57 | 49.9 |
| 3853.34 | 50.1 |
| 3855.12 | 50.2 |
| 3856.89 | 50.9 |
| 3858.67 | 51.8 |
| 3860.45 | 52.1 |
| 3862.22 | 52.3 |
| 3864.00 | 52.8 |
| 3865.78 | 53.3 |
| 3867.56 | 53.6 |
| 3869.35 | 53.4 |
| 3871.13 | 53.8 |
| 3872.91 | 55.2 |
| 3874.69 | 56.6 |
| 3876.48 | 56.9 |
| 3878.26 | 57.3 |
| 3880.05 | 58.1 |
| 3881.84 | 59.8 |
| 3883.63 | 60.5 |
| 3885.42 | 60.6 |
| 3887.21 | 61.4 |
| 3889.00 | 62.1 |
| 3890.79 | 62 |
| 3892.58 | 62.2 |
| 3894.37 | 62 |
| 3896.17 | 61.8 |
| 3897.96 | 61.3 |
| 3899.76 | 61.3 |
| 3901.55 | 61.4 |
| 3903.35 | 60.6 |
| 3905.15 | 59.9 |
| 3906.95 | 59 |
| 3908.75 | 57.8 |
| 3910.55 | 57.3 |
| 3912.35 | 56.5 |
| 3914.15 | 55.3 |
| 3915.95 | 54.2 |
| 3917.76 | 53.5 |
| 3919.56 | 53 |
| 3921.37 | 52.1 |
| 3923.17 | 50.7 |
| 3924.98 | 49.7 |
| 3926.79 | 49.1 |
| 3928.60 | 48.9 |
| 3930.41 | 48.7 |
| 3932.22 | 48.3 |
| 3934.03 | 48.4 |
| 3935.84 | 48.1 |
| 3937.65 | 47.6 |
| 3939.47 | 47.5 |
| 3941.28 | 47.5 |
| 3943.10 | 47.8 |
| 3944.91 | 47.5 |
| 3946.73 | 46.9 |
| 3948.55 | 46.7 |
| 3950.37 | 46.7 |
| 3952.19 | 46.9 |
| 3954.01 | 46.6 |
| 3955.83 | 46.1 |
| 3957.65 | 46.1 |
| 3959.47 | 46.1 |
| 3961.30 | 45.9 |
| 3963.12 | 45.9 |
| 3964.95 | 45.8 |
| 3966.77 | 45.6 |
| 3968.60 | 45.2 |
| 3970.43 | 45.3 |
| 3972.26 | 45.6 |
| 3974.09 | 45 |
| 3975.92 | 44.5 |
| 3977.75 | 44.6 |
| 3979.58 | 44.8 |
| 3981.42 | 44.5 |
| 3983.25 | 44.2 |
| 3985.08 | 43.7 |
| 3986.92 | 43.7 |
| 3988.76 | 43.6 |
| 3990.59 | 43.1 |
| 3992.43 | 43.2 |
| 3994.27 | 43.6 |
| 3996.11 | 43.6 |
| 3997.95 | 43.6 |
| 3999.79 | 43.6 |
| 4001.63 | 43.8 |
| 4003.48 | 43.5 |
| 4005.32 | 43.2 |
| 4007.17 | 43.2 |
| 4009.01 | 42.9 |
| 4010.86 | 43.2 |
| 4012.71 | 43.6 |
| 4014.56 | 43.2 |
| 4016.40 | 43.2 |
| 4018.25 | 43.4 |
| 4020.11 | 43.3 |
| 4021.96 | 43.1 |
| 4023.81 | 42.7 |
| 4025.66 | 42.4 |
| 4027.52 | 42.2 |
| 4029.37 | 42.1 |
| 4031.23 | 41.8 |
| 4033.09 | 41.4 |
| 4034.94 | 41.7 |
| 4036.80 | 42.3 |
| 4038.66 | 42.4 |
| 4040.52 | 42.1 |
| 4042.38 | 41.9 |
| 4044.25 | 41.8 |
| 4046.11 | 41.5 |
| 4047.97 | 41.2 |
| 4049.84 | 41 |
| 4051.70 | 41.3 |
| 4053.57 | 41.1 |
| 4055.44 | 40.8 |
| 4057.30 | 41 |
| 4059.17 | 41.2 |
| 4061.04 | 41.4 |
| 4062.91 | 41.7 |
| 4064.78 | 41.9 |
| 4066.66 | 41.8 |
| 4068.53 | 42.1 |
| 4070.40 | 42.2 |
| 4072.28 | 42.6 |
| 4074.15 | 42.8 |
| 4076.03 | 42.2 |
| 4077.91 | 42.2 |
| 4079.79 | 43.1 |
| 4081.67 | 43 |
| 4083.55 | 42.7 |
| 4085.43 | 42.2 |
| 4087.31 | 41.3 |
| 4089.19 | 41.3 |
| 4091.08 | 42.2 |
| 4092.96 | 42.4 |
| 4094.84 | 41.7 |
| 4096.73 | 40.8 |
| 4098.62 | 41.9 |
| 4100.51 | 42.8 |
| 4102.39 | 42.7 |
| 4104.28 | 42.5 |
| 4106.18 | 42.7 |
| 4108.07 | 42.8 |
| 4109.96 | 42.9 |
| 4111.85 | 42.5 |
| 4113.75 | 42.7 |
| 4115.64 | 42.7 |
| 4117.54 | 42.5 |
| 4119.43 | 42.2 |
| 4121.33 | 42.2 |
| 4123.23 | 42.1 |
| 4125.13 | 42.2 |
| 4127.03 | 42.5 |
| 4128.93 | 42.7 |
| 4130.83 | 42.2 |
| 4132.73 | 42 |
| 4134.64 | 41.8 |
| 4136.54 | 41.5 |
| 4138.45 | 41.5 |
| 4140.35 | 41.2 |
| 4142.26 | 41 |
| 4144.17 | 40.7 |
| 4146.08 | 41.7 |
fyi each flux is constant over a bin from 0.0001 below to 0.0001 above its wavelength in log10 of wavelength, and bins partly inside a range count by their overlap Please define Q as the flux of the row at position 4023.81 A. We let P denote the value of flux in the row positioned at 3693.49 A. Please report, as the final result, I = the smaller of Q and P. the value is 42.7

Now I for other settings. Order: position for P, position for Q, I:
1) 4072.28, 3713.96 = 42.6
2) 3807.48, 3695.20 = 44.2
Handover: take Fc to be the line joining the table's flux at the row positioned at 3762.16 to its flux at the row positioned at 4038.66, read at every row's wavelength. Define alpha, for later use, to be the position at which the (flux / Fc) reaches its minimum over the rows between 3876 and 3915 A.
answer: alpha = 3914.15 A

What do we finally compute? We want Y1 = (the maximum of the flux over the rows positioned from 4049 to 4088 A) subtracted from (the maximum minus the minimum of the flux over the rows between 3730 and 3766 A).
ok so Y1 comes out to -13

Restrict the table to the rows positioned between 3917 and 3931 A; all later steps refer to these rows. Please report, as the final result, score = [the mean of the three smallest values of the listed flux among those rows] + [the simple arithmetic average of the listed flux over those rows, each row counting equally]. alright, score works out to 100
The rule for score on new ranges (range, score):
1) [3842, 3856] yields 99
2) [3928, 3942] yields 96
